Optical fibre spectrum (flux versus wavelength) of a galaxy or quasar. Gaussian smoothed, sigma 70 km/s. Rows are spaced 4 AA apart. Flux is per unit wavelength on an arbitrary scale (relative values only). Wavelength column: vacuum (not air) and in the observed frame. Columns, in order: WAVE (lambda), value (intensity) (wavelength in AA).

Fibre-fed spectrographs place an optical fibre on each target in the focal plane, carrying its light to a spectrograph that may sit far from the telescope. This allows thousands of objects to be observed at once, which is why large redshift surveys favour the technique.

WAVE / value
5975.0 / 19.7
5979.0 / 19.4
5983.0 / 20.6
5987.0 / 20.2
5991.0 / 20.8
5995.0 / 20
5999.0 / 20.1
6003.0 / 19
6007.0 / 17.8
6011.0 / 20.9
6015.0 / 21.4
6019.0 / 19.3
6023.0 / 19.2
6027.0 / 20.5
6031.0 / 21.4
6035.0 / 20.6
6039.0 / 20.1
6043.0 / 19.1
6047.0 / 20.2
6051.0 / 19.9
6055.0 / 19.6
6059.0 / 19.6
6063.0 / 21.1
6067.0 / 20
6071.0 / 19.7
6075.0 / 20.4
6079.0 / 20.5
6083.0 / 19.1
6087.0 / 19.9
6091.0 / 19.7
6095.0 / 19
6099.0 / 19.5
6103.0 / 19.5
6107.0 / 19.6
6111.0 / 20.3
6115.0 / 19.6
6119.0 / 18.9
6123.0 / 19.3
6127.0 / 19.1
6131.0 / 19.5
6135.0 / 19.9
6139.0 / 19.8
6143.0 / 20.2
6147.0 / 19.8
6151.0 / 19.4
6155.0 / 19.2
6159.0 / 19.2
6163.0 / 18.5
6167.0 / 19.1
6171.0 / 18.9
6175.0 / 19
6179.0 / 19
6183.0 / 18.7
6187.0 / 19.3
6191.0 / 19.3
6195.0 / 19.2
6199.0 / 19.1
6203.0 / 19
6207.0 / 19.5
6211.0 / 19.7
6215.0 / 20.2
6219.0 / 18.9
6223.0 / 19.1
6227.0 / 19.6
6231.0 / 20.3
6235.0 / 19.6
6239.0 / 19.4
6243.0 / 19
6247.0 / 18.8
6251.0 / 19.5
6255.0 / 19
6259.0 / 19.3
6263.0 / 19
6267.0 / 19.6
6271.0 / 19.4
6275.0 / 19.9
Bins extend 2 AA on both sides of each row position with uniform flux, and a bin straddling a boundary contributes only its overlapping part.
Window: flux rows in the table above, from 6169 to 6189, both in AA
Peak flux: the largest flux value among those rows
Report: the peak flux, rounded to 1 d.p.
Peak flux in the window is 19.3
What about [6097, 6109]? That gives 19.6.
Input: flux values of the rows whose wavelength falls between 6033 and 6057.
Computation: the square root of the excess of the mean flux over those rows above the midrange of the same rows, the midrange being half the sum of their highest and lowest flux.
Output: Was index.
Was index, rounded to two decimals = 0.26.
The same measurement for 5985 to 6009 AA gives 0.59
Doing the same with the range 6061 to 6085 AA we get 0.18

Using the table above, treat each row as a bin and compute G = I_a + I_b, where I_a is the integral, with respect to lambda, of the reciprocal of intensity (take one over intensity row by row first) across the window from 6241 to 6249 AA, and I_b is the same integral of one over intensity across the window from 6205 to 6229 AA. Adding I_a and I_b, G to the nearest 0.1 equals 1.7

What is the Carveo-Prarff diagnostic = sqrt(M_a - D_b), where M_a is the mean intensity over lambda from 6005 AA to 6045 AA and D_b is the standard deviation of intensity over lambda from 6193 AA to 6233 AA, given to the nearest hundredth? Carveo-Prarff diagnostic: 4.42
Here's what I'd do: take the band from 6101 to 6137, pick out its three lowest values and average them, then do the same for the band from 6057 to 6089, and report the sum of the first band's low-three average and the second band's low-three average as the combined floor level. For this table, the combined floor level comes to 38.6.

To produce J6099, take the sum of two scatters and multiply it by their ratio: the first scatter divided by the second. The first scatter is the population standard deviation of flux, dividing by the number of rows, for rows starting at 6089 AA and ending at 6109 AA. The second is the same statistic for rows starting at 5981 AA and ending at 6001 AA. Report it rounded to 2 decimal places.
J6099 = 0.43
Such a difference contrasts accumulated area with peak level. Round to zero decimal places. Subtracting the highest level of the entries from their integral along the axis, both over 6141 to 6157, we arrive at 294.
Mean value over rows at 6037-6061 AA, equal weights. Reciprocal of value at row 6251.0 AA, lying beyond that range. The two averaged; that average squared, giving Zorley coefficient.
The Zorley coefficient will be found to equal 98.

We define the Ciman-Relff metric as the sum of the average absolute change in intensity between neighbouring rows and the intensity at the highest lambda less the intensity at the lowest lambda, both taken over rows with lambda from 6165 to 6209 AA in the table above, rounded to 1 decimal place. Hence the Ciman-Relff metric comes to 0.6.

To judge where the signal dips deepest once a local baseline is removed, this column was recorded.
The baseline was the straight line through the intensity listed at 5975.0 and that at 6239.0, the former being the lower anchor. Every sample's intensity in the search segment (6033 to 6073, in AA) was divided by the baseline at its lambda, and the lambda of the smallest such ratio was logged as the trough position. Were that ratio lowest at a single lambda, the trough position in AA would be 6043.0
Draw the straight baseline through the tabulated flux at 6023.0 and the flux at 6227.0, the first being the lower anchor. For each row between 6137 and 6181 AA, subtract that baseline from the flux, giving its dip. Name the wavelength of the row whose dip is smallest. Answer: 6163.0 AA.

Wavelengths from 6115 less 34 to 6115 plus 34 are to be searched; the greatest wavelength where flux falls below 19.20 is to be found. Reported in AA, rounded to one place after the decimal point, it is 6127.0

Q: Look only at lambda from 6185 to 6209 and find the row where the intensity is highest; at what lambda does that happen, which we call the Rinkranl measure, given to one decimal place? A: 6207.0 AA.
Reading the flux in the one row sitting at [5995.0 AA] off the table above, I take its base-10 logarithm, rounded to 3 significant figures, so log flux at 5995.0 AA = 1.30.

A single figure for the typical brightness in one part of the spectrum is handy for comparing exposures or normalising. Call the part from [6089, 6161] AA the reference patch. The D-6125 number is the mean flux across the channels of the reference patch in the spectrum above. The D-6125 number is 19.5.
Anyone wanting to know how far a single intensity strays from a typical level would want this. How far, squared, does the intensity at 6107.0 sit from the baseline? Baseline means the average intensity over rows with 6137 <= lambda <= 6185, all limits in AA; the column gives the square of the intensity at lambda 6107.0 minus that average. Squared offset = 0.1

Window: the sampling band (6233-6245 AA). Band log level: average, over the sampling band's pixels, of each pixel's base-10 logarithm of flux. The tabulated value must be 1.29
